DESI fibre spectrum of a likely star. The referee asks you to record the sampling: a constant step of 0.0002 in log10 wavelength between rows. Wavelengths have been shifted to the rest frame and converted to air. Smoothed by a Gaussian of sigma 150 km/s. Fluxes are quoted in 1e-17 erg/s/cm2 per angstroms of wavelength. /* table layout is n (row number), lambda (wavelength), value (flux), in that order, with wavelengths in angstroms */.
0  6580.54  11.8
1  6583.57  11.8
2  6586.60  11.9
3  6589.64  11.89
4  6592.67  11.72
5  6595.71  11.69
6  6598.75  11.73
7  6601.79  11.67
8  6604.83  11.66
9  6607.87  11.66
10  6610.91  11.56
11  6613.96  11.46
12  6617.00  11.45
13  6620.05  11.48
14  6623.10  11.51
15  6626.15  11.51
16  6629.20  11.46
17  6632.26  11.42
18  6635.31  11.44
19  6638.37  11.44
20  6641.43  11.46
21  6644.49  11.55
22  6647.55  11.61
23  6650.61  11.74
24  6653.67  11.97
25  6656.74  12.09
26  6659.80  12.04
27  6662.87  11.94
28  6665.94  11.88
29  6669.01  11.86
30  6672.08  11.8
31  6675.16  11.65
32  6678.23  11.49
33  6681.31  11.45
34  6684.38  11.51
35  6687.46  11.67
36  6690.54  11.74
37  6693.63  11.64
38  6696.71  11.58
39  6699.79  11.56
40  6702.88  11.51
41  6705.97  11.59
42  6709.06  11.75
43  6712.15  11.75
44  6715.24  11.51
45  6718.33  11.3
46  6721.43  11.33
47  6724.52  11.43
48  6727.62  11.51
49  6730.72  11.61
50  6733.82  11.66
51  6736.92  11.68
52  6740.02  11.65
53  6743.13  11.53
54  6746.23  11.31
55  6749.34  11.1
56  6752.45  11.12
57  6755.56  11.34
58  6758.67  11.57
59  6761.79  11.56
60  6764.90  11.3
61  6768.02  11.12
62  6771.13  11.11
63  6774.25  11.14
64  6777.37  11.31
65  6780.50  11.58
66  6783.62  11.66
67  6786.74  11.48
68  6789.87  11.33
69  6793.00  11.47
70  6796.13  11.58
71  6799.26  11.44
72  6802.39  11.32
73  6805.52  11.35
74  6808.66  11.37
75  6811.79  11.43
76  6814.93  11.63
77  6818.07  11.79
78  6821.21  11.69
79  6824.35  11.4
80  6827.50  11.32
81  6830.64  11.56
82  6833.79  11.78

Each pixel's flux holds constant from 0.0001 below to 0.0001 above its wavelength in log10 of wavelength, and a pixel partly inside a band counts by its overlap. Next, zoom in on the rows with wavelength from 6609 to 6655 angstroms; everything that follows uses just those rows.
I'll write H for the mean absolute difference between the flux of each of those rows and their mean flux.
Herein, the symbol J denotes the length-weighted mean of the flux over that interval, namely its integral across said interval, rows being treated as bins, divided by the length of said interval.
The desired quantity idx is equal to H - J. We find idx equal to -11.4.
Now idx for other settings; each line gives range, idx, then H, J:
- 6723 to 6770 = -11.3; 0.17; 11.43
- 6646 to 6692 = -11.6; 0.17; 11.76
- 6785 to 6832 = -11.4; 0.12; 11.48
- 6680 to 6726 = -11.4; 0.11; 11.56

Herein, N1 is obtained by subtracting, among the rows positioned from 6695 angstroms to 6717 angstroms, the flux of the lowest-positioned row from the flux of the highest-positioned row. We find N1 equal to -0.1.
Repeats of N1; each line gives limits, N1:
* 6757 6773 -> -0.5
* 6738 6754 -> -0.5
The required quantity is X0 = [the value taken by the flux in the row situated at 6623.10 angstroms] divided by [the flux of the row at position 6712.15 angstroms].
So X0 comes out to 0.98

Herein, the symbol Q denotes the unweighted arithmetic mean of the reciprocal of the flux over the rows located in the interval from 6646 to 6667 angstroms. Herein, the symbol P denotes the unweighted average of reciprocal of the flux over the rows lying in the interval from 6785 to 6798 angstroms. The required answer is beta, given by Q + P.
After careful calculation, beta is 0.171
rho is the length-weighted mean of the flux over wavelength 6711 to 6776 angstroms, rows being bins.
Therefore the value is 11.4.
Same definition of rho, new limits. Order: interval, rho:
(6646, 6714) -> 11.7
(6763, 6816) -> 11.4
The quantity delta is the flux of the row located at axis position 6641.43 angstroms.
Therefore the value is 11.46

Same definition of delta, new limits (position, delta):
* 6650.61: 11.74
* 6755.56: 11.34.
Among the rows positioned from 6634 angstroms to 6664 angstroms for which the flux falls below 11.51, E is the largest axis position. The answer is 6641.43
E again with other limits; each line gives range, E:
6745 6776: 6774.25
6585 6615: 6613.96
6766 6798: 6793.00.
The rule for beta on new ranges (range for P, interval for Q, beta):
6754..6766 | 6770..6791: 0.175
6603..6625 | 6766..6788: 0.175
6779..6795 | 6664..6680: 0.172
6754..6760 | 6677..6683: 0.174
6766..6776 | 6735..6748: 0.177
